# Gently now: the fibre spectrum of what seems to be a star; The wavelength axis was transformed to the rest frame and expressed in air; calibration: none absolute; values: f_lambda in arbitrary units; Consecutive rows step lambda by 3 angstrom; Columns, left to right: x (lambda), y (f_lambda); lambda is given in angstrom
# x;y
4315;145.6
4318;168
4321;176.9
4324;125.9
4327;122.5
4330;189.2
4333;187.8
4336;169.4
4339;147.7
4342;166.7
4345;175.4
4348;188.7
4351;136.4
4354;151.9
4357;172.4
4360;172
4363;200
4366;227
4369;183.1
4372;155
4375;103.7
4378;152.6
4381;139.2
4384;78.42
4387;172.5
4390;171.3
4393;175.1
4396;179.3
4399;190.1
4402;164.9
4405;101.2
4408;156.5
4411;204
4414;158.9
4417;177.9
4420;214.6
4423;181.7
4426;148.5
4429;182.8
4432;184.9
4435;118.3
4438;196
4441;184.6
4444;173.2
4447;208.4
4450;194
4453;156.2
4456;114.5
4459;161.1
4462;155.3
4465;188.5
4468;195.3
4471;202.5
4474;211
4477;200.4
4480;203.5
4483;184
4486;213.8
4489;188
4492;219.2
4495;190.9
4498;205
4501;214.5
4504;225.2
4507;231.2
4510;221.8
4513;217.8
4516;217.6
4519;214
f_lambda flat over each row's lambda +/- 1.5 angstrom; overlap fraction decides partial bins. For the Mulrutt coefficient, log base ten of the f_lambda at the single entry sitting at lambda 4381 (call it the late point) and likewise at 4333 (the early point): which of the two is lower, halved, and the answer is 1.07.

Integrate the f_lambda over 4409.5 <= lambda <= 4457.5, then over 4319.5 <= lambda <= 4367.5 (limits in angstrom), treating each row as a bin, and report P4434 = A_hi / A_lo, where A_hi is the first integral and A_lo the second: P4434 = 1.03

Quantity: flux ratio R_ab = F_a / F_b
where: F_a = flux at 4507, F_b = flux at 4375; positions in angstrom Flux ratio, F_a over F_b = 2.23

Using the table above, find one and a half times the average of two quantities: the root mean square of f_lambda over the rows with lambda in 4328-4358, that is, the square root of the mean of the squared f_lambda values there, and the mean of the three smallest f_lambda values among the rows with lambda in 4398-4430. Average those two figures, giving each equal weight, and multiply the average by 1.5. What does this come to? 229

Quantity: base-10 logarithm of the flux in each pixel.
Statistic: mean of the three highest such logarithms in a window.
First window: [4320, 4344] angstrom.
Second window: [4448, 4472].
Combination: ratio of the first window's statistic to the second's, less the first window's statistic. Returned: -1.28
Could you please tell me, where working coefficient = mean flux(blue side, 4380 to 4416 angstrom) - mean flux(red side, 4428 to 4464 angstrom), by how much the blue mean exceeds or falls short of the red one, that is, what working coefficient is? -11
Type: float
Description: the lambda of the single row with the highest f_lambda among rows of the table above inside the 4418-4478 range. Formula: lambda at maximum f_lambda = 4420 angstrom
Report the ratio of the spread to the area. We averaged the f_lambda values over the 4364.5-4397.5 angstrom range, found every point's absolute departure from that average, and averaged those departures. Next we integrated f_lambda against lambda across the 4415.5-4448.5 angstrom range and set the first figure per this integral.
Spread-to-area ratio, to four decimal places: 0.0049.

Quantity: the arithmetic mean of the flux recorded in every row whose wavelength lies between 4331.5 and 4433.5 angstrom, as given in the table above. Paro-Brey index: 167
